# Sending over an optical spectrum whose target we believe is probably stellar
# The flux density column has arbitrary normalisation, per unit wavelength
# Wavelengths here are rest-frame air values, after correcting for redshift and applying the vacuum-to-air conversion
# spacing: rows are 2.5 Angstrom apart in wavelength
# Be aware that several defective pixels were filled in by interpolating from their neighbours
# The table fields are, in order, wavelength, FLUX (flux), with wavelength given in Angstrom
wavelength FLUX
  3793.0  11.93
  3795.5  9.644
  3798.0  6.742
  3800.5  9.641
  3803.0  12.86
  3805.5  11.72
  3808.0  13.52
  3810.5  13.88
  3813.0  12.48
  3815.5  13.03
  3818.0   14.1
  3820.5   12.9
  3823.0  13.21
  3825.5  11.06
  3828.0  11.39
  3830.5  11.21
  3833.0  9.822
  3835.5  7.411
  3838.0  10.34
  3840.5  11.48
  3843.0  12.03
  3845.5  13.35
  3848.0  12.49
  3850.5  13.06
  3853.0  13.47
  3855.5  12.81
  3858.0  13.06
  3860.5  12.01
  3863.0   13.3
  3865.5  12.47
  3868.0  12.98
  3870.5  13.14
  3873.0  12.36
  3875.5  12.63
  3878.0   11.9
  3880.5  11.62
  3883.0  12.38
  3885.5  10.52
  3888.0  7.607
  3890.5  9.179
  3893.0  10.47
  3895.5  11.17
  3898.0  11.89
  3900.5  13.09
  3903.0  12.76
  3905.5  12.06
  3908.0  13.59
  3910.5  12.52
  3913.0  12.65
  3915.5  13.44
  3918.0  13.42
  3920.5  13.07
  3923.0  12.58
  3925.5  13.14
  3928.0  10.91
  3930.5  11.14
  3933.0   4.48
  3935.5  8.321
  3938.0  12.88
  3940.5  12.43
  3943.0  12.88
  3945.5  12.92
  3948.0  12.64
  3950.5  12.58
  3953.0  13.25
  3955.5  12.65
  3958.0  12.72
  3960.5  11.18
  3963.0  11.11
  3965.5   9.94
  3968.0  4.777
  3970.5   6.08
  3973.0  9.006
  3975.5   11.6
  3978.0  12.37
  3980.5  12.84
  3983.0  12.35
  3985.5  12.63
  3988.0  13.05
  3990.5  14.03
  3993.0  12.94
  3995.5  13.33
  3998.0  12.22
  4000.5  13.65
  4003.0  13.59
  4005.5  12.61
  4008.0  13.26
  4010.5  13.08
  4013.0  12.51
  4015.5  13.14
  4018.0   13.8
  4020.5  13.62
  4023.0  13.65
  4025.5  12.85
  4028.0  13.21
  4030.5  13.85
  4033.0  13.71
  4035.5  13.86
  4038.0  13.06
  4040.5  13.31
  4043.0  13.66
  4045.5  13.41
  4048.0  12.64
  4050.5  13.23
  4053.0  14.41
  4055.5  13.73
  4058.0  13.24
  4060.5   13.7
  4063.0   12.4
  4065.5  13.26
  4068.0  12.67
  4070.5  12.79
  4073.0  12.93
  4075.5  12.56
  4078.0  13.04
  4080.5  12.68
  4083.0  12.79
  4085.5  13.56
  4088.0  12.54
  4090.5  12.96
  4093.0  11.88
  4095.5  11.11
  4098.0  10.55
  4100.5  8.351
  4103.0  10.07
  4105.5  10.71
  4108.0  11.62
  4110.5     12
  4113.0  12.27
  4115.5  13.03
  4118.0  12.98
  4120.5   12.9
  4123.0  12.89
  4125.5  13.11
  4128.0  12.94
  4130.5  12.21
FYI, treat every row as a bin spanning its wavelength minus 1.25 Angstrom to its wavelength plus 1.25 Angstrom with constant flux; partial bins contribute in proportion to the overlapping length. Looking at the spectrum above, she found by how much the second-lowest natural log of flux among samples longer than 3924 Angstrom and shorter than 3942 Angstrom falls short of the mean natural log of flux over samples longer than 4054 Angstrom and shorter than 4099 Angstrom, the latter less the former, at 0.42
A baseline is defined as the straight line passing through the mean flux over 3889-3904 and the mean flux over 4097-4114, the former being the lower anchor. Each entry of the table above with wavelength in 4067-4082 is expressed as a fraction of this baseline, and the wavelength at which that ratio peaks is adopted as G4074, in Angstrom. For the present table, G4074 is 4078.0 Angstrom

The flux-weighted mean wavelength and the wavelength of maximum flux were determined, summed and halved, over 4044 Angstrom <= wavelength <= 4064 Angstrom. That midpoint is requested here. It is 4053.6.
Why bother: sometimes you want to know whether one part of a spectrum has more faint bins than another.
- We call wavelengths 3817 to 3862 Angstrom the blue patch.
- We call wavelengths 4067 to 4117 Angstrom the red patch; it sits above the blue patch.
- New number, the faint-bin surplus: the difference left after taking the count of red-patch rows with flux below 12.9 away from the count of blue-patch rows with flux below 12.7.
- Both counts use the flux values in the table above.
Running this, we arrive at -5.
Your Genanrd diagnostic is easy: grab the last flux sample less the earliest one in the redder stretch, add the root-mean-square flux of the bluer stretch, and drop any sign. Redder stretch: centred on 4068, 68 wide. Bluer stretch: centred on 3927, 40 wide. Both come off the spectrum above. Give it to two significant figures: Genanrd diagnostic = 6.6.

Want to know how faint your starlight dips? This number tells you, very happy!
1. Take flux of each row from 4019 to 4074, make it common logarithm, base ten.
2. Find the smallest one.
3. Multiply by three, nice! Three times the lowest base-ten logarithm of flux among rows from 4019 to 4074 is 3.3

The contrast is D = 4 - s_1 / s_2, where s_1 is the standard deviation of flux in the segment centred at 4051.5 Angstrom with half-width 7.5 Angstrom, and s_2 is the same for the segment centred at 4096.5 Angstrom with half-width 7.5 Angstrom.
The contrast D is 3.6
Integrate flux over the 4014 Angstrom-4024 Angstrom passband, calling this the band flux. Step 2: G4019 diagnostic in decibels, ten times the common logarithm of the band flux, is 21.3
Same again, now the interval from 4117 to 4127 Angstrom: 21.1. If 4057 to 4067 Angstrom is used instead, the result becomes 21.2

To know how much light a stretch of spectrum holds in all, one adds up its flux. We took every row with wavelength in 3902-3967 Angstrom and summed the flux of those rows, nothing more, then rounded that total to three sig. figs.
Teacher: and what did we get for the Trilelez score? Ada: 311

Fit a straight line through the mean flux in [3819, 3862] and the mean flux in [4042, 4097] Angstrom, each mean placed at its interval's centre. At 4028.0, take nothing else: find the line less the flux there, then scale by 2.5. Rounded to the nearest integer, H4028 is -1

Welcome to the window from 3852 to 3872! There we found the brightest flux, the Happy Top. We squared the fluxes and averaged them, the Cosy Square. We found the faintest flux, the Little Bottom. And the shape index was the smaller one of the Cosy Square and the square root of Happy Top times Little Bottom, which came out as 12.7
